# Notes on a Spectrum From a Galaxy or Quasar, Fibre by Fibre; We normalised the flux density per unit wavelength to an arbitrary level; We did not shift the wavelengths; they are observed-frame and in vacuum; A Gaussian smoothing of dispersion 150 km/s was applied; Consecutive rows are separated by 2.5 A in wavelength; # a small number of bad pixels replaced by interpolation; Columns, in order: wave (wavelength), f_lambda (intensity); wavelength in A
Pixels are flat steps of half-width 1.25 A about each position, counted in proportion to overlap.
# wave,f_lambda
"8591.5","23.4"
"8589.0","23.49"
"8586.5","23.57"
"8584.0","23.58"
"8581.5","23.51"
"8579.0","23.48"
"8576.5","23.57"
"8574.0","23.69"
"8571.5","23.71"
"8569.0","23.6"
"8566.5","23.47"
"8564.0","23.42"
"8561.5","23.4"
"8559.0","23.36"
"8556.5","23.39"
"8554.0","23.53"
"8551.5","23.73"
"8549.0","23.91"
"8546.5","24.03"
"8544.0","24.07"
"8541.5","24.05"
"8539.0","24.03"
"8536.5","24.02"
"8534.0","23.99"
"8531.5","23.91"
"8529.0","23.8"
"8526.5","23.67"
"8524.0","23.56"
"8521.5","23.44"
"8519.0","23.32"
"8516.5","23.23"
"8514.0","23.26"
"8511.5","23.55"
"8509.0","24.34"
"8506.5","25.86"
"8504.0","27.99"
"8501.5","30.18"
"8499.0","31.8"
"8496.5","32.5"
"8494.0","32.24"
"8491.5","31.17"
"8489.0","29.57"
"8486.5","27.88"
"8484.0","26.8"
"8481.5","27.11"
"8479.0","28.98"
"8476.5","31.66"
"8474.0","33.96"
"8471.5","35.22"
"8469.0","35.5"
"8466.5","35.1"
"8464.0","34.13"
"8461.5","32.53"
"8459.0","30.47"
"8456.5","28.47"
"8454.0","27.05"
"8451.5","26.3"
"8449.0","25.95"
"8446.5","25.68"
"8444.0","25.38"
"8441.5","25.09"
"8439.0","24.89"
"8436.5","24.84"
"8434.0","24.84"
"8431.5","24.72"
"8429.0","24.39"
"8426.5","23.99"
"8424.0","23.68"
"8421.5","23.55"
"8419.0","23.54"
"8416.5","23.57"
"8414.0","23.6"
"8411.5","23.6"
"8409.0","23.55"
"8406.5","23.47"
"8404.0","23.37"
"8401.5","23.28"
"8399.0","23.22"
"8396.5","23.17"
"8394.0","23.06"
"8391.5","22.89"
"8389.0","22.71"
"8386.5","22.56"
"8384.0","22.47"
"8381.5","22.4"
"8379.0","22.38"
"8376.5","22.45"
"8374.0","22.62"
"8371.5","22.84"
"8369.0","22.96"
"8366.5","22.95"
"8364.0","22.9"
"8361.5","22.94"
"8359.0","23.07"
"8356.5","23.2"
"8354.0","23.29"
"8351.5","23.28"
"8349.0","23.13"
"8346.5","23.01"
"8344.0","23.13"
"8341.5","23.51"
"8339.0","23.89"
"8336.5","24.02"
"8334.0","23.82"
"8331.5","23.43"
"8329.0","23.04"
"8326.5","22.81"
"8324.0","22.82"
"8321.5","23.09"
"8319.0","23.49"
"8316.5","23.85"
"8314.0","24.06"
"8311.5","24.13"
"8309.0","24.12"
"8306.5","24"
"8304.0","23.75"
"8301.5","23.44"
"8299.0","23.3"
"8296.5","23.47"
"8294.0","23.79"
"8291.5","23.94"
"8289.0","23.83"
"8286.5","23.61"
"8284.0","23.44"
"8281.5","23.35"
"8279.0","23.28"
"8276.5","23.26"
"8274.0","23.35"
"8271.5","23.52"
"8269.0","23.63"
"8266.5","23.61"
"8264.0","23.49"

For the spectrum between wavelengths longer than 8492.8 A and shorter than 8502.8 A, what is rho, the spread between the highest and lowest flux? 2.3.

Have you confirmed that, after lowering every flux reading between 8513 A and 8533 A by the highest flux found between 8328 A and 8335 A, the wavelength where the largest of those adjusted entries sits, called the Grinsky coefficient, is 8531.5 A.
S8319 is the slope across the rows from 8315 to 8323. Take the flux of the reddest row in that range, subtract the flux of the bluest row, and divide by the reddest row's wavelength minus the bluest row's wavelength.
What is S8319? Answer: -0.15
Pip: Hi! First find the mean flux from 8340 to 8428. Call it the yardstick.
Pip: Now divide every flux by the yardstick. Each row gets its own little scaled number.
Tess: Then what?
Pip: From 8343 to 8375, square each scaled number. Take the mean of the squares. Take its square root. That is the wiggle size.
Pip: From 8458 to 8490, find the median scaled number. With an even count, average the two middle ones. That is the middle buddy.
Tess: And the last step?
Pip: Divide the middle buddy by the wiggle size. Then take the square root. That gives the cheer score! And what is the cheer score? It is 1.17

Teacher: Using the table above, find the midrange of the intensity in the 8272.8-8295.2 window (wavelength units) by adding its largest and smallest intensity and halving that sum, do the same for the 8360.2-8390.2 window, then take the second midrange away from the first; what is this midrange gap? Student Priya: 0.9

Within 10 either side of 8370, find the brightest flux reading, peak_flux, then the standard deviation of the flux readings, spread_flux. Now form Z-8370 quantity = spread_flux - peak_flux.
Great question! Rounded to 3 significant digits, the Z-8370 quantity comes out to -22.7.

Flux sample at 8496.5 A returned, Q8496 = 32.5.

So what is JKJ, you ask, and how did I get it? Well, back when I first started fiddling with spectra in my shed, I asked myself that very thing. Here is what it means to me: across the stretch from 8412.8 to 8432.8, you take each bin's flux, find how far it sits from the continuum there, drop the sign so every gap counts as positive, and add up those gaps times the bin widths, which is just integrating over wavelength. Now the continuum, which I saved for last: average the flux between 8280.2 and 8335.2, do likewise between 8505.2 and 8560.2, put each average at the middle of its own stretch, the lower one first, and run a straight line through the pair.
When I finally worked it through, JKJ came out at 6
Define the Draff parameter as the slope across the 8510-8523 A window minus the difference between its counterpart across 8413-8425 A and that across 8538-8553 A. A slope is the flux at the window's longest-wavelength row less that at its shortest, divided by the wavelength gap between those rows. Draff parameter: -0.043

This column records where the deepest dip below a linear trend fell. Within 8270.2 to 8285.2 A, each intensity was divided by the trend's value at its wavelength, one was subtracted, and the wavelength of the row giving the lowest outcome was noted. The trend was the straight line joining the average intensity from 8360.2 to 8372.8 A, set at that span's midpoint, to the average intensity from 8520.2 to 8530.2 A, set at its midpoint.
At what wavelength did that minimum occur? 8276.5 A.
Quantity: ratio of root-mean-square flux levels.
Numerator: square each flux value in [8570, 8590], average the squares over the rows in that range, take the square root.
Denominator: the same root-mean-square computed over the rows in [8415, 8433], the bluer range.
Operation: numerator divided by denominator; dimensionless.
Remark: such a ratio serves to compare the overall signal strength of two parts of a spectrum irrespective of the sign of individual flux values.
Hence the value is 0.99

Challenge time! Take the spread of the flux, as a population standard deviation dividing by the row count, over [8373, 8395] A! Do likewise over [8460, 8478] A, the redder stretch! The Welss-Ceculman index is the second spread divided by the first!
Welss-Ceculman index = 6.1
